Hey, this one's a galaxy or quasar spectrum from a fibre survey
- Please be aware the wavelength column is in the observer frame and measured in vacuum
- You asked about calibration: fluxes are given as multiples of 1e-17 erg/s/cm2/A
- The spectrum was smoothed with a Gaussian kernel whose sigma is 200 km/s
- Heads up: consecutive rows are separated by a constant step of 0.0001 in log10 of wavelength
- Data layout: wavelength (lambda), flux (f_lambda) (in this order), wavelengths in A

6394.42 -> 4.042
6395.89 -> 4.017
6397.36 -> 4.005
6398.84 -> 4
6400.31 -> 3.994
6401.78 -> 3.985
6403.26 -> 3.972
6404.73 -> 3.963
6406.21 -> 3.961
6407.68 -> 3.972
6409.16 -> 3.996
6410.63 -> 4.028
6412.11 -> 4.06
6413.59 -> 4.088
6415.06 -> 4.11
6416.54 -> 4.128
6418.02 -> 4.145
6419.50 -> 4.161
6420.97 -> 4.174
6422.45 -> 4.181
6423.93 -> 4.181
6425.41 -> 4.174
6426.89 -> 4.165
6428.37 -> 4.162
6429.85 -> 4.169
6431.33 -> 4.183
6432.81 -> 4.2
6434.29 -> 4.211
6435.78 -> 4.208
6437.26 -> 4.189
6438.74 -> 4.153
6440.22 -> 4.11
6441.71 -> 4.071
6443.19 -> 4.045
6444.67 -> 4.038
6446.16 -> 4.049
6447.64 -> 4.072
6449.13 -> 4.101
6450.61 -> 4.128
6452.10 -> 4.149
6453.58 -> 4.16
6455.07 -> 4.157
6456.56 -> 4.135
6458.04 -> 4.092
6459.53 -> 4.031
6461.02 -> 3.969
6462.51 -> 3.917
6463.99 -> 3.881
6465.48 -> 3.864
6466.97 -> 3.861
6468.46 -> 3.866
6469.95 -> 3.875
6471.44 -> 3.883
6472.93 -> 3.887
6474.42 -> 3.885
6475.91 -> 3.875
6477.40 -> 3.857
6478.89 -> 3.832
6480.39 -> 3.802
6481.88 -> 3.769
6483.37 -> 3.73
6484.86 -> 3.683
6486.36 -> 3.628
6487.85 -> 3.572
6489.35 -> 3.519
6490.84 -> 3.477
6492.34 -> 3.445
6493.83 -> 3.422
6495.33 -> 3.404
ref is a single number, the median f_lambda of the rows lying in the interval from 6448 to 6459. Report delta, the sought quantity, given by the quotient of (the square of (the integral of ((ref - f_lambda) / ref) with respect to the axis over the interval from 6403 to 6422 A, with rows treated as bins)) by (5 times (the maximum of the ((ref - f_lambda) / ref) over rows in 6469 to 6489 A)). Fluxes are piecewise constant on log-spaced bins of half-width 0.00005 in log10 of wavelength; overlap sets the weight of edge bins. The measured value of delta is 0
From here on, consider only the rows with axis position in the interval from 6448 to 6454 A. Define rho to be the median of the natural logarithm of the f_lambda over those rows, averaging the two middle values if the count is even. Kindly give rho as 1.42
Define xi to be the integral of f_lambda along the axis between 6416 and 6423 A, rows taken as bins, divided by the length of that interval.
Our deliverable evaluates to 4.16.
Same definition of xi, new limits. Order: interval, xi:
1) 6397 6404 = 3.99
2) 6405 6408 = 3.97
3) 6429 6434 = 4.19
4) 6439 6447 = 4.07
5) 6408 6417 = 4.06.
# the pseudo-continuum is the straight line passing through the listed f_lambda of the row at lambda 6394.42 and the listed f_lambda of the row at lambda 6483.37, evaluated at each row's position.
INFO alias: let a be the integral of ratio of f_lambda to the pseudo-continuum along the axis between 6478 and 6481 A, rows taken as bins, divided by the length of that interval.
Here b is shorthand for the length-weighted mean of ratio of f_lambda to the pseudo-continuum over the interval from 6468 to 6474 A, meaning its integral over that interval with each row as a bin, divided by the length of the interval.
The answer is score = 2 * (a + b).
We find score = 4.09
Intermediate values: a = 1.02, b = 1.03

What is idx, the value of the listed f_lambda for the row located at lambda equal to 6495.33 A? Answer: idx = 3.404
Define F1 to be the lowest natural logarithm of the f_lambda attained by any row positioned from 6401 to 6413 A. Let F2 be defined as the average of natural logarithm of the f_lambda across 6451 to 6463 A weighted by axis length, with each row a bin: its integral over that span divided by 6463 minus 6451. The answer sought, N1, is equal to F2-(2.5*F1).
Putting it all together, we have -2.04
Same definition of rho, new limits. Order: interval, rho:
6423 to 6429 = 1.43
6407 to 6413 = 1.39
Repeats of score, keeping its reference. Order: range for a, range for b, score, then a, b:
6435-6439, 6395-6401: 4.14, 1.07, 0.99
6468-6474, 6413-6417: 4.13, 1.03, 1.04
